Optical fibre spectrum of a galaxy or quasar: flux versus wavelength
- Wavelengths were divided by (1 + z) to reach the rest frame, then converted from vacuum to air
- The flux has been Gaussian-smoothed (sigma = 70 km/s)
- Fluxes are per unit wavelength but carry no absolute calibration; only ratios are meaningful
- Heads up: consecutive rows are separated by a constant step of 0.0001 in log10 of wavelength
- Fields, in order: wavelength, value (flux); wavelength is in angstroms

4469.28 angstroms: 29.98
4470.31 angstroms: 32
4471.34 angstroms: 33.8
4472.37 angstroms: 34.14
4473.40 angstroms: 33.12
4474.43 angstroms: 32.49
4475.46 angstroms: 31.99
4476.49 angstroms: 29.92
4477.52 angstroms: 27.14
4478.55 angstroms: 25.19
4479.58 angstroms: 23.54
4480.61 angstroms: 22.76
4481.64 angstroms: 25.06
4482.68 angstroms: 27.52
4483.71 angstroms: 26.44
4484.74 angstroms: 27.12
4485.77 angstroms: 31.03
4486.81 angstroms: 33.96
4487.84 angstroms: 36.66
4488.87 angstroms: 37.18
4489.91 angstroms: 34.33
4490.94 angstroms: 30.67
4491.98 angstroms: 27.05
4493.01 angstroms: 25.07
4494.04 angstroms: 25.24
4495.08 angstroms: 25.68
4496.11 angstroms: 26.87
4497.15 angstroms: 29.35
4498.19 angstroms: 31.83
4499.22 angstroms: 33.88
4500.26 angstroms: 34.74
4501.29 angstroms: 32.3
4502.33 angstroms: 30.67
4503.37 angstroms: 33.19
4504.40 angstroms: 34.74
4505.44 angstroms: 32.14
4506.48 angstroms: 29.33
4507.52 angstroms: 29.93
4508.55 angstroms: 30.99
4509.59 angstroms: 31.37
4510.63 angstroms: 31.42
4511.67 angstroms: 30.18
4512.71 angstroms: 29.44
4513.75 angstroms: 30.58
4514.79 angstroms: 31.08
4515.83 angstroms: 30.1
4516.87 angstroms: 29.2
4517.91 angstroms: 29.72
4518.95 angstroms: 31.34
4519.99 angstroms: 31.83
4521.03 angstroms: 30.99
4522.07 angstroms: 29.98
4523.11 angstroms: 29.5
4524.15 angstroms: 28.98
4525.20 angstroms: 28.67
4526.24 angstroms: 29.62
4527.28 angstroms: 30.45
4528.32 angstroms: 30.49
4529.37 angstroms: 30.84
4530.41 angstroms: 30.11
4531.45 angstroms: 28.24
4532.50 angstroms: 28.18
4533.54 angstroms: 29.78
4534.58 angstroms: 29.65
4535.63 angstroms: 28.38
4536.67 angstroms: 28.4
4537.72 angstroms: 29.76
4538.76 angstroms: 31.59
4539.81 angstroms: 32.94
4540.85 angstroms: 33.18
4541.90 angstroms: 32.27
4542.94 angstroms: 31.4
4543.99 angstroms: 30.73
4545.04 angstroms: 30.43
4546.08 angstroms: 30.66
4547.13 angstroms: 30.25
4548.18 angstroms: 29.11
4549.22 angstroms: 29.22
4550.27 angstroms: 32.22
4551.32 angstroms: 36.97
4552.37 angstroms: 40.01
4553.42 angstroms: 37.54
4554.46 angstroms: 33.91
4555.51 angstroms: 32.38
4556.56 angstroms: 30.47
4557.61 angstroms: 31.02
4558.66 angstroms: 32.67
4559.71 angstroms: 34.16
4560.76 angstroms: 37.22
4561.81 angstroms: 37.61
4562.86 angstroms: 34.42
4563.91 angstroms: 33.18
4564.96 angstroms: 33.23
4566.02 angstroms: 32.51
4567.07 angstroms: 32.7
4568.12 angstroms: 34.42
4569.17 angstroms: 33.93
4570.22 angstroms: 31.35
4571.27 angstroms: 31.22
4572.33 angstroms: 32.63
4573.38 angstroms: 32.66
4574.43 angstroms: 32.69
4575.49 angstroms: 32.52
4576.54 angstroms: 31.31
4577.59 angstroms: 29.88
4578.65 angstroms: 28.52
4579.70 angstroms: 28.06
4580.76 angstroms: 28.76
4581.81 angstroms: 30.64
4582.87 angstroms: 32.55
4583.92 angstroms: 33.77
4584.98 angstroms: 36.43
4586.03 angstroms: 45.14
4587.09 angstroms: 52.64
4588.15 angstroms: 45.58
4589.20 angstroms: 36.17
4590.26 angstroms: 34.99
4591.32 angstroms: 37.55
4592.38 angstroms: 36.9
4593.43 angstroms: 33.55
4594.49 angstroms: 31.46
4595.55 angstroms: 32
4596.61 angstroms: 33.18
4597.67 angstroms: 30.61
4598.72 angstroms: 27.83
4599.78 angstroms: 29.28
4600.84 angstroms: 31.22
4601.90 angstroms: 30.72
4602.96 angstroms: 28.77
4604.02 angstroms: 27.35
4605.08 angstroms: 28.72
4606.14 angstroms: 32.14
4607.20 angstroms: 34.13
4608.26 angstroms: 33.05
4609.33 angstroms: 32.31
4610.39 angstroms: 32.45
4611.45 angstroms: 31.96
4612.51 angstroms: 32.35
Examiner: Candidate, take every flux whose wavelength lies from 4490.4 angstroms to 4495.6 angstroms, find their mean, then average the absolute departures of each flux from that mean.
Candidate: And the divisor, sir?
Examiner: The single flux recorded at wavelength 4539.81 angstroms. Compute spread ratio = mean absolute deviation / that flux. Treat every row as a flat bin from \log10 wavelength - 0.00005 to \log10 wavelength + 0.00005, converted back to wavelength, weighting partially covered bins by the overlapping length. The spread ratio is 0.051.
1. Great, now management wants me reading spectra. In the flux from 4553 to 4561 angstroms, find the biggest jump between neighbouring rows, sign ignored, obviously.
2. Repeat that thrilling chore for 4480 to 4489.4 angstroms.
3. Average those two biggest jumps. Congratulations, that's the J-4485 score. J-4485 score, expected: 3.8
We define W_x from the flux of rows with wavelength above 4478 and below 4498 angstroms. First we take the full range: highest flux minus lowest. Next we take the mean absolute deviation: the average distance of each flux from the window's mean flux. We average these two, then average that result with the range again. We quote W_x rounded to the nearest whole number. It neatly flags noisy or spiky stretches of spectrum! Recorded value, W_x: 12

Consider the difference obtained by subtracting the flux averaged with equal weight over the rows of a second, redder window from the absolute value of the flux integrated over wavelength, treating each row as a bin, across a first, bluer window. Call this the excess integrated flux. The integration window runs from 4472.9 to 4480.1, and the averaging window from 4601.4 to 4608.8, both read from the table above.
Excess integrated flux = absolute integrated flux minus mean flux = 179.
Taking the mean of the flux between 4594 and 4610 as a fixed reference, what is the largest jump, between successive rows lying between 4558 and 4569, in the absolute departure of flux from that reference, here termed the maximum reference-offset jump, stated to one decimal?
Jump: 3.2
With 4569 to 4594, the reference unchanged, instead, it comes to 9.4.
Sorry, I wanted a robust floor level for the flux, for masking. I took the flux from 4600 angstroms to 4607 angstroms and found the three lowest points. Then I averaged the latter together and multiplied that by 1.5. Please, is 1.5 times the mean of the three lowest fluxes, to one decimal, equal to 42.4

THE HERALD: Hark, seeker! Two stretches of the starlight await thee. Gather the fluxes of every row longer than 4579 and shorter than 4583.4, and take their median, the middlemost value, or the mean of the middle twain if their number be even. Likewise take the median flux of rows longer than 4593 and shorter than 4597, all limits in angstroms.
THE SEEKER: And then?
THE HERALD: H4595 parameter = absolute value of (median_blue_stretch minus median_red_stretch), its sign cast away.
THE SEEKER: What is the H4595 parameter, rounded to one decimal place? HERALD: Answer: 2.9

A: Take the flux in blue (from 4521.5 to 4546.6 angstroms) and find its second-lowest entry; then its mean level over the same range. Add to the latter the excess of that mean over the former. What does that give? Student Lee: 32.1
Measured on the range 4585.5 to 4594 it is 45.6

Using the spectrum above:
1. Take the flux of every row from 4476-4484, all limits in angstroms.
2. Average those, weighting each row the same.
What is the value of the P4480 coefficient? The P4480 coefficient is 25.9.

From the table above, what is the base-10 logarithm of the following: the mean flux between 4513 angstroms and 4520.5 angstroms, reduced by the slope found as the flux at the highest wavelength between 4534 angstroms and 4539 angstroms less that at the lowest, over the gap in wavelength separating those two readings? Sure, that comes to 1.48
